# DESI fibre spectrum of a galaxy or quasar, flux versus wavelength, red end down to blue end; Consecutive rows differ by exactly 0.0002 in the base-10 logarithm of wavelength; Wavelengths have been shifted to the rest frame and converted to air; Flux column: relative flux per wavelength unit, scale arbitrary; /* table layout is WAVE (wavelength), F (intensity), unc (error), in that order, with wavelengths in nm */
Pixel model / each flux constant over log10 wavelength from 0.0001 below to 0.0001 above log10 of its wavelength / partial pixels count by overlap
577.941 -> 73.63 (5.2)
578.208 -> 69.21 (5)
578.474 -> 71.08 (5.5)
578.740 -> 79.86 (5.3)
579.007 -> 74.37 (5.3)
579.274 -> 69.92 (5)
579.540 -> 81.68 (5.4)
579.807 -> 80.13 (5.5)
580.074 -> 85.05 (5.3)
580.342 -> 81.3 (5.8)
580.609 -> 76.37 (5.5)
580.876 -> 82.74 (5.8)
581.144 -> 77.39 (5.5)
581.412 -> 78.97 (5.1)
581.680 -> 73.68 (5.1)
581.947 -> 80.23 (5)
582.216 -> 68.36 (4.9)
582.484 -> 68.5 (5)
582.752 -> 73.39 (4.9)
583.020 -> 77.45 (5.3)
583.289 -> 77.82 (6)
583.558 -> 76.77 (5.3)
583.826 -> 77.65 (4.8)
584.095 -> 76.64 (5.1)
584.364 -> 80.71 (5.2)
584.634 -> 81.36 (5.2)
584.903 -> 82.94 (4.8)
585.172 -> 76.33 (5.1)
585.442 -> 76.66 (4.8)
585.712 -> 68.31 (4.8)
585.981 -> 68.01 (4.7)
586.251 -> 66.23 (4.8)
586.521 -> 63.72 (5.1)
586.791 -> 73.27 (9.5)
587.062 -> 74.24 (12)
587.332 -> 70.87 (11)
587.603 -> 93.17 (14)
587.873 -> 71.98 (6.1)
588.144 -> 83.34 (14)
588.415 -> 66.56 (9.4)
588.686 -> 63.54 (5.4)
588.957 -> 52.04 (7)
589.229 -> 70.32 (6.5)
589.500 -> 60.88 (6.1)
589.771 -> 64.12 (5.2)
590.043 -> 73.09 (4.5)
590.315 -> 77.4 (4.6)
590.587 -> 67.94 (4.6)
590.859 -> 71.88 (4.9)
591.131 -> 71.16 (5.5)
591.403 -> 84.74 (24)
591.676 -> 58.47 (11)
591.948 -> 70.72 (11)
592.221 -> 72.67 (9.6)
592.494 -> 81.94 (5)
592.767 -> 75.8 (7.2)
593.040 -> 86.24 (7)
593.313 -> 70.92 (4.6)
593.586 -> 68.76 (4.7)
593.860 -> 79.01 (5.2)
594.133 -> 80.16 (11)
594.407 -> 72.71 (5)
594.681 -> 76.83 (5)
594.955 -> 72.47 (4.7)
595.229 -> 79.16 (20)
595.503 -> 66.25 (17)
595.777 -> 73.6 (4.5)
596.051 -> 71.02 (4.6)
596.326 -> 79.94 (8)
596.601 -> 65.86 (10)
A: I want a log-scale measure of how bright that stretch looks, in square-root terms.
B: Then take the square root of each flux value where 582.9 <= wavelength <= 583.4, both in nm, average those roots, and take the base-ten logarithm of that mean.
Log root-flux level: 0.945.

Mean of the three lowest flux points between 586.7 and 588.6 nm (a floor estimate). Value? 69.8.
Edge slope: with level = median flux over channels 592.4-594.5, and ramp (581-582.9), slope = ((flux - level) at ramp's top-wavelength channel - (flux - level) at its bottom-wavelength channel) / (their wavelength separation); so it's -2.5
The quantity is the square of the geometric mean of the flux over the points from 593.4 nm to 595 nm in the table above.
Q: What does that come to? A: 5607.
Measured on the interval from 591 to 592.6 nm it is 5295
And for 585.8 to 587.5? 4801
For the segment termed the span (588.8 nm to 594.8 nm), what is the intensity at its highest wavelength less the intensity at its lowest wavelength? 25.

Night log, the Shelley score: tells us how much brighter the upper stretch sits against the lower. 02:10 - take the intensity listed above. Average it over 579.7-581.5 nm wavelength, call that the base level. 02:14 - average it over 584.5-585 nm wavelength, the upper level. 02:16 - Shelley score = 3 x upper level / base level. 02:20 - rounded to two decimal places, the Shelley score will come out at 3.07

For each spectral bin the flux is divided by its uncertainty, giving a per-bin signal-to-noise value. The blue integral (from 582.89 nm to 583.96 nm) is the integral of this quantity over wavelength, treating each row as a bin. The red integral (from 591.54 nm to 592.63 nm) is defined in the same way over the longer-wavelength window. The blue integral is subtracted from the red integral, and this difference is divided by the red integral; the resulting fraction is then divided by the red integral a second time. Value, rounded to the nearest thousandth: -0.062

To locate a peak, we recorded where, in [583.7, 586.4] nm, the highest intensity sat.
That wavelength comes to 584.903 nm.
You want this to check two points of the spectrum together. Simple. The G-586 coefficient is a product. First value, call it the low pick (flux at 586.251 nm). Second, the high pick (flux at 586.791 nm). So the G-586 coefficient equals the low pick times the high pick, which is 4853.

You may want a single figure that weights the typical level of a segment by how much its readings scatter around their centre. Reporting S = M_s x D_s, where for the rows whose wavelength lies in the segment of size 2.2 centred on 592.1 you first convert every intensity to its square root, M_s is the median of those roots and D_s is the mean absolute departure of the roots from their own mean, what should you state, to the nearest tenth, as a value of 3.5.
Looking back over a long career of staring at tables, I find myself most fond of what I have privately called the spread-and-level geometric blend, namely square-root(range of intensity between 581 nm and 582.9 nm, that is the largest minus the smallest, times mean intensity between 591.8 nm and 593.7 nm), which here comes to 29.9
